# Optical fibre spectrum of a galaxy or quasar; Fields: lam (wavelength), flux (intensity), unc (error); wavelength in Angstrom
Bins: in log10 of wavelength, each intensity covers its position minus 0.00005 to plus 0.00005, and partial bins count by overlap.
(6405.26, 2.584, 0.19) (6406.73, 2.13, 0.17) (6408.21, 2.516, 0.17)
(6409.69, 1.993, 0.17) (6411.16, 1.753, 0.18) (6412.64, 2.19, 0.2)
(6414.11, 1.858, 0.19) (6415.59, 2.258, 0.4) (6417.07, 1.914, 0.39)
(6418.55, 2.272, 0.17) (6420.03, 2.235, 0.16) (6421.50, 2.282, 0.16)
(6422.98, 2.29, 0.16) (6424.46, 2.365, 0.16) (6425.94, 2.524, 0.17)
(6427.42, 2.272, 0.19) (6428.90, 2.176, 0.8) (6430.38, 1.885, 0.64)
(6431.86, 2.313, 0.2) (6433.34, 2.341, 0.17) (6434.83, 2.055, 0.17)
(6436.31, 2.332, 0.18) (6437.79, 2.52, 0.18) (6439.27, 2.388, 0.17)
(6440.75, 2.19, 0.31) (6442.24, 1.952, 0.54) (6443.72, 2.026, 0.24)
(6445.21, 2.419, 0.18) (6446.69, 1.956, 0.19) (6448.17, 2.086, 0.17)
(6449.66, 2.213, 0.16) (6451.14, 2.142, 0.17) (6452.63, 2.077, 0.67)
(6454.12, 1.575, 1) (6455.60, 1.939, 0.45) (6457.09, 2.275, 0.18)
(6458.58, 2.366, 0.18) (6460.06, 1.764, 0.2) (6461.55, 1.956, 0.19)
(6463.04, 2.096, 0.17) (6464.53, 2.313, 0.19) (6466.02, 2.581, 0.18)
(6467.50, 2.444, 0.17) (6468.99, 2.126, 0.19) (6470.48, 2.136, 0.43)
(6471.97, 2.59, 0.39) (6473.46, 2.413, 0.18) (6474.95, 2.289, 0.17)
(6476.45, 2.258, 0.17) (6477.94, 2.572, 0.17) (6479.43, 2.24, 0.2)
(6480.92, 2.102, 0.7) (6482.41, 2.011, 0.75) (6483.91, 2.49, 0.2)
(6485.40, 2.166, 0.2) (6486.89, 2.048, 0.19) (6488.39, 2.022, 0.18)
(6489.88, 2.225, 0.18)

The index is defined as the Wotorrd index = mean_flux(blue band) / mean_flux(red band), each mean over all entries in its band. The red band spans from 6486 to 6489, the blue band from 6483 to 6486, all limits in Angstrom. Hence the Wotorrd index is 1.14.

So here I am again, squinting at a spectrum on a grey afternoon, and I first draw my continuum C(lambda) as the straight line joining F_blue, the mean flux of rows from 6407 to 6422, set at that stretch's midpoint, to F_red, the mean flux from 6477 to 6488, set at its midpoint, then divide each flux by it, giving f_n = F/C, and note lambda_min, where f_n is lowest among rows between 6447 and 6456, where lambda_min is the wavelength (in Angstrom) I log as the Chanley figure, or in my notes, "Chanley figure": 6454.12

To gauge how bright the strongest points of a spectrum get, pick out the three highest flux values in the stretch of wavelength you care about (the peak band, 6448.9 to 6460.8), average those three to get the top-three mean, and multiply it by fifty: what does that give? 114.2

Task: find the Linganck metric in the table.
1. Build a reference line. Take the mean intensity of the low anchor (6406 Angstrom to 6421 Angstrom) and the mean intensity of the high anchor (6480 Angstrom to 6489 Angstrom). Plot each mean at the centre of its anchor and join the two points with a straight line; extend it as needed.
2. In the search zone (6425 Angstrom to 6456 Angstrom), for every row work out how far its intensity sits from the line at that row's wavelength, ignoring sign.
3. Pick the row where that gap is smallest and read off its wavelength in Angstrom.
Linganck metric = 6451.14 Angstrom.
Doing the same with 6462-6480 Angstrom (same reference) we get 6470.48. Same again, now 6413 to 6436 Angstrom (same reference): 6428.90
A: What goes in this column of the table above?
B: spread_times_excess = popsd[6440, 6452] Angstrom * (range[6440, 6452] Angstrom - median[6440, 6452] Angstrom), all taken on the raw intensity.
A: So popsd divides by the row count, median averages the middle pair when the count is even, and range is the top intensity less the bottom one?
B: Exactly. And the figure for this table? -0.239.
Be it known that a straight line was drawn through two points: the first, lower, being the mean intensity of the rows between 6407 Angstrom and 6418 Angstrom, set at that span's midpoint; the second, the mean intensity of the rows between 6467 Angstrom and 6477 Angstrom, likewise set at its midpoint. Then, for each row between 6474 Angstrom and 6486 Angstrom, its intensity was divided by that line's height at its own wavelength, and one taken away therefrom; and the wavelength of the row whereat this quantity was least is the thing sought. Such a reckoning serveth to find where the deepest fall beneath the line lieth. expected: 6482.41 Angstrom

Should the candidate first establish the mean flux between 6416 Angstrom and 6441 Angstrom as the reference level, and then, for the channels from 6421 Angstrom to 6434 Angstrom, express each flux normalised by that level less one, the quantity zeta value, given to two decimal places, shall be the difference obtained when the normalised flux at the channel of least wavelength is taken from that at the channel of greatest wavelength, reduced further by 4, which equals -3.97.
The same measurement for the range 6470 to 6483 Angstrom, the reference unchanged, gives -4.06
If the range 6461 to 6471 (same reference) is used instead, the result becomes -3.92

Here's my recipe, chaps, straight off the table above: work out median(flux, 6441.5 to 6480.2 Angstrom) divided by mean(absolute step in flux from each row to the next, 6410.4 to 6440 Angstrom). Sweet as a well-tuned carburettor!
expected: 9.9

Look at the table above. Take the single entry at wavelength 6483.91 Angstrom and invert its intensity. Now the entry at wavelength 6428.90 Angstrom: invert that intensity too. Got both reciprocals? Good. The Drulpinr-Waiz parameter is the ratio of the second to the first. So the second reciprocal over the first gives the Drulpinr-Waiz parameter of 1.14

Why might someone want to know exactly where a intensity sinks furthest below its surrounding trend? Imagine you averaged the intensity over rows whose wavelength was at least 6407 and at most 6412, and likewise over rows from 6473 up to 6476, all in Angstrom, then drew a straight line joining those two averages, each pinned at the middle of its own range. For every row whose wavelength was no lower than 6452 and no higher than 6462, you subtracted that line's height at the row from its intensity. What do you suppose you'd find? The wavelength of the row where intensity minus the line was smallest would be 6454.12 Angstrom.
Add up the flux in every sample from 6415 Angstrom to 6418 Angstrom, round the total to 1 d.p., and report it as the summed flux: 4.2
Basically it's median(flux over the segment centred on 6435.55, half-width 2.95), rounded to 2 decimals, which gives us 2.34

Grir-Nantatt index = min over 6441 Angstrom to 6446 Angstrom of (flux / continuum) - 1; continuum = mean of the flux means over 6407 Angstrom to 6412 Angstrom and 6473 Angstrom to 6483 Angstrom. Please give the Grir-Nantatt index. -0.10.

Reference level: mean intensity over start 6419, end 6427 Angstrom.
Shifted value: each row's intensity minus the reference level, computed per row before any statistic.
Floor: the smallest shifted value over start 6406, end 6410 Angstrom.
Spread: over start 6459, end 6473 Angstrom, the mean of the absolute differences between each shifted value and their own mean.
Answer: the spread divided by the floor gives -0.67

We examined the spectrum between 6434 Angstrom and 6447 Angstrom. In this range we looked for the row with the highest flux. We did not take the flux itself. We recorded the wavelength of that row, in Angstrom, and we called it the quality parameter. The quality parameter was 6437.79 Angstrom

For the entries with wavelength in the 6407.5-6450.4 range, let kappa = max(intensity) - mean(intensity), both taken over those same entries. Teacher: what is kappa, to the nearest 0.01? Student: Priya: 0.33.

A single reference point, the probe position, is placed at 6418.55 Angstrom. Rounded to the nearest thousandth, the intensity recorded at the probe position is 2.272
